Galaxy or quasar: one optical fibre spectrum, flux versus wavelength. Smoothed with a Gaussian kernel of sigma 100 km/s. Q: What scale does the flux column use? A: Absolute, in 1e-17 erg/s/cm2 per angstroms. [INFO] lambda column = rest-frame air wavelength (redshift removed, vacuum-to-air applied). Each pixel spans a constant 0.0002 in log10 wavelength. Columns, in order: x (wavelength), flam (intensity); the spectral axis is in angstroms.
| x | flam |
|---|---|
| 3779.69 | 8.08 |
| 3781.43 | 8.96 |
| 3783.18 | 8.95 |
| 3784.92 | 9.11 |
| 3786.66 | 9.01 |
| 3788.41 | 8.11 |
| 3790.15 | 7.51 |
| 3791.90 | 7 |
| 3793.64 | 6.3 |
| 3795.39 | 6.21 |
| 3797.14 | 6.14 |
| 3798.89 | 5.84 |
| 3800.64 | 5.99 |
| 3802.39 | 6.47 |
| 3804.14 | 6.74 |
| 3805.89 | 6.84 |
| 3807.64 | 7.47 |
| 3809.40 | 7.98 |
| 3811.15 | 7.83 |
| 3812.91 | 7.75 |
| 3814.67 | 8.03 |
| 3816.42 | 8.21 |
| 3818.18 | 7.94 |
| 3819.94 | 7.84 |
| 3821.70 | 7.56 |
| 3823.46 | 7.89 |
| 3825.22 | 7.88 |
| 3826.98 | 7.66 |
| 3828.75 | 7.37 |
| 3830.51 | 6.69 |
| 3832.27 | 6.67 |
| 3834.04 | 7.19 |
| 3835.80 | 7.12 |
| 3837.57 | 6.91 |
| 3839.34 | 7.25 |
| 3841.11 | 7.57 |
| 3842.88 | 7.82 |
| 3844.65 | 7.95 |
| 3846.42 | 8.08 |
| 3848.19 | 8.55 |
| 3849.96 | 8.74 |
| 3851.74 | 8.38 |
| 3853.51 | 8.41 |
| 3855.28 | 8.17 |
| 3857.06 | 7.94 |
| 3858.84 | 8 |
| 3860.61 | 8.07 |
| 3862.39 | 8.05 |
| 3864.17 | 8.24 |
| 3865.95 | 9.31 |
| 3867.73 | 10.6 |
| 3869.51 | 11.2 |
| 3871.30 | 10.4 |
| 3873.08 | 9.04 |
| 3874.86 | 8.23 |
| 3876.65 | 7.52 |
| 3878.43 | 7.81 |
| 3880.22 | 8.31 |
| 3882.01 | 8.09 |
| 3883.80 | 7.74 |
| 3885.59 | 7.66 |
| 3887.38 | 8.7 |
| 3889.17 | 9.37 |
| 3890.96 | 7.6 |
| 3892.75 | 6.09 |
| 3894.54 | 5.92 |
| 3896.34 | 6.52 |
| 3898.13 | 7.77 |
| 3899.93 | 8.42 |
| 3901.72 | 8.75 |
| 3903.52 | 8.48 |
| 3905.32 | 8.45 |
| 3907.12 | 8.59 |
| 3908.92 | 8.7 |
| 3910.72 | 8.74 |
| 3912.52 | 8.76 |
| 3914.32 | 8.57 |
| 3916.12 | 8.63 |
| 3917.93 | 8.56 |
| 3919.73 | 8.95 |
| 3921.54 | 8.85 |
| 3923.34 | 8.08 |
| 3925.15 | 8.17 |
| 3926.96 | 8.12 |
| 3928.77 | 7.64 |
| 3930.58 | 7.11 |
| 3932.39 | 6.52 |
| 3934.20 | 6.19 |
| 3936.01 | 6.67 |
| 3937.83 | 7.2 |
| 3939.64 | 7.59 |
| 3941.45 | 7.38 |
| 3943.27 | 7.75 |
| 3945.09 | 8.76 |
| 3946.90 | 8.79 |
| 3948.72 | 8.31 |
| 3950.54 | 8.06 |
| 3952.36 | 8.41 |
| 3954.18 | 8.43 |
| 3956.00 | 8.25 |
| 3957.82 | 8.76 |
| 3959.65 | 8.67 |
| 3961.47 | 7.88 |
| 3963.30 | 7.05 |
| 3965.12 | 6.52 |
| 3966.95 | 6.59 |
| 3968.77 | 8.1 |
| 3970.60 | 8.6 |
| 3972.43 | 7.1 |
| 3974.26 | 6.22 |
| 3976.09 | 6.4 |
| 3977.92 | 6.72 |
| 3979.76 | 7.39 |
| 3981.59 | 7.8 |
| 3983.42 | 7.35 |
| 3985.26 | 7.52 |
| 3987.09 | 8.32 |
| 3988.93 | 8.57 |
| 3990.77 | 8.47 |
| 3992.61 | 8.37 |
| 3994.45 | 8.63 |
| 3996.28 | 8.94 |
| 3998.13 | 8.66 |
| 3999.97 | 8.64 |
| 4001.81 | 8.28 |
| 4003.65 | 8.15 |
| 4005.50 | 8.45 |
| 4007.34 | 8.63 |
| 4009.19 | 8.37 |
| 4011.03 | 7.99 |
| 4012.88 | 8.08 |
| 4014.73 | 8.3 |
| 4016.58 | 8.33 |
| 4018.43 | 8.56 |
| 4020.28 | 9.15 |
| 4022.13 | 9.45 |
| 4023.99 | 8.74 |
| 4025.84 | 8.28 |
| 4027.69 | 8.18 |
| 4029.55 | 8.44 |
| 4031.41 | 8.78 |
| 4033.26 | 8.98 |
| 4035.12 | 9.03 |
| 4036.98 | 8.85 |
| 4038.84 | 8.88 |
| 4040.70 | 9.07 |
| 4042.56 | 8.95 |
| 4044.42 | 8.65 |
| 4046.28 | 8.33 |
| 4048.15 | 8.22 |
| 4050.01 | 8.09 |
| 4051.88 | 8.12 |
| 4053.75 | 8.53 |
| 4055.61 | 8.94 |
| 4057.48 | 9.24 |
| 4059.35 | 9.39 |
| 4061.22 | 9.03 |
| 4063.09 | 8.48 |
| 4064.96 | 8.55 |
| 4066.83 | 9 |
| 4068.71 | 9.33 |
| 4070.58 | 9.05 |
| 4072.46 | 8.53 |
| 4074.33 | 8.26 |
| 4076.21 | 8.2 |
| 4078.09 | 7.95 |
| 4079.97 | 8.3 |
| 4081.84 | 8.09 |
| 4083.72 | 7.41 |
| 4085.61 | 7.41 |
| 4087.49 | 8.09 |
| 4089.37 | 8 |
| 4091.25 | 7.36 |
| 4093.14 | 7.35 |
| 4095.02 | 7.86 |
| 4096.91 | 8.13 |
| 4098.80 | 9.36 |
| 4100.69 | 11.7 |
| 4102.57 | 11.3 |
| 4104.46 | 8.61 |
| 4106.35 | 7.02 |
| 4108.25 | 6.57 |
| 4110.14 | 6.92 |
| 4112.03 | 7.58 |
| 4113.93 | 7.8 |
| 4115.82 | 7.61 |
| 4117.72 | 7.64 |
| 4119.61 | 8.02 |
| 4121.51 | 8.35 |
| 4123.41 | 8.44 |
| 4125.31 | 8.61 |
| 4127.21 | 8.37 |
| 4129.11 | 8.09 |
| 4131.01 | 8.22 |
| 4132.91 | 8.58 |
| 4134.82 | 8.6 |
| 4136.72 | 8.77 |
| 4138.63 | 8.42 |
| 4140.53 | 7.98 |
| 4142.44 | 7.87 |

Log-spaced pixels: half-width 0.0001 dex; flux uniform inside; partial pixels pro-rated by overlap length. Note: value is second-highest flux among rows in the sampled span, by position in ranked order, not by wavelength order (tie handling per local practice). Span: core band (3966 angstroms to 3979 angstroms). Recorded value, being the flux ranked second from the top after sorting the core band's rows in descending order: 8.1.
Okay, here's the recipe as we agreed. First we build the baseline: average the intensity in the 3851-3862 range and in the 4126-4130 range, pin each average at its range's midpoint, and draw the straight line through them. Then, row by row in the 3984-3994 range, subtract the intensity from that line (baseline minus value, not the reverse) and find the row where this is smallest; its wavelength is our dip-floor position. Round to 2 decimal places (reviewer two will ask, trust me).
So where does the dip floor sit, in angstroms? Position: 3988.93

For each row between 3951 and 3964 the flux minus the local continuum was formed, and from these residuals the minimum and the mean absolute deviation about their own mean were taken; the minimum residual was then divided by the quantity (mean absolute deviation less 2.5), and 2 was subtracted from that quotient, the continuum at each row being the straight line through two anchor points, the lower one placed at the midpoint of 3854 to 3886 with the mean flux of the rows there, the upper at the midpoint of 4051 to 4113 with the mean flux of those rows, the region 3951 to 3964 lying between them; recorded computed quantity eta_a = -1.3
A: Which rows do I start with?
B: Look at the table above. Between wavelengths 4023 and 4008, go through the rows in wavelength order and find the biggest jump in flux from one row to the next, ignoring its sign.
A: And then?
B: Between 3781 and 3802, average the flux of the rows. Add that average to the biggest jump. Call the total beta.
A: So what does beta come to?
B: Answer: 8.0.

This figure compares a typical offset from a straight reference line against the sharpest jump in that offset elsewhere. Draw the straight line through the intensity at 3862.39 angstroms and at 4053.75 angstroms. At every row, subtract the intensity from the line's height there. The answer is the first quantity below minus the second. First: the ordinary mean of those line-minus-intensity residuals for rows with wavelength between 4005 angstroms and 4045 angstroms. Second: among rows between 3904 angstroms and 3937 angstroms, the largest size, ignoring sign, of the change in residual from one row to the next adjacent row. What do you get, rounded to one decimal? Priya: -1.0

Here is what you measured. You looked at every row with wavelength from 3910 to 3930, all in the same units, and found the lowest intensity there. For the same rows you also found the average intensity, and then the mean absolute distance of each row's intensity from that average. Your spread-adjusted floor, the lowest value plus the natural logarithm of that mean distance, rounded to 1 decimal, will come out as 6.5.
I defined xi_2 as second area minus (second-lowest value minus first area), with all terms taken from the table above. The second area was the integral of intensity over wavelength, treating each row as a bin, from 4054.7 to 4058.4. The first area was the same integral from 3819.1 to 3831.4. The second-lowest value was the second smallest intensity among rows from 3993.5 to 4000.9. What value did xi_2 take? 118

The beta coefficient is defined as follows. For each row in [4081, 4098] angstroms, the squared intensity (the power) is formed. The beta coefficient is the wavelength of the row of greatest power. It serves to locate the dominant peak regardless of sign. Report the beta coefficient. 4096.91 angstroms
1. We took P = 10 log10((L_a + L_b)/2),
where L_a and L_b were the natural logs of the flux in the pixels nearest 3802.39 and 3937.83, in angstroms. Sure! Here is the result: 2.83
